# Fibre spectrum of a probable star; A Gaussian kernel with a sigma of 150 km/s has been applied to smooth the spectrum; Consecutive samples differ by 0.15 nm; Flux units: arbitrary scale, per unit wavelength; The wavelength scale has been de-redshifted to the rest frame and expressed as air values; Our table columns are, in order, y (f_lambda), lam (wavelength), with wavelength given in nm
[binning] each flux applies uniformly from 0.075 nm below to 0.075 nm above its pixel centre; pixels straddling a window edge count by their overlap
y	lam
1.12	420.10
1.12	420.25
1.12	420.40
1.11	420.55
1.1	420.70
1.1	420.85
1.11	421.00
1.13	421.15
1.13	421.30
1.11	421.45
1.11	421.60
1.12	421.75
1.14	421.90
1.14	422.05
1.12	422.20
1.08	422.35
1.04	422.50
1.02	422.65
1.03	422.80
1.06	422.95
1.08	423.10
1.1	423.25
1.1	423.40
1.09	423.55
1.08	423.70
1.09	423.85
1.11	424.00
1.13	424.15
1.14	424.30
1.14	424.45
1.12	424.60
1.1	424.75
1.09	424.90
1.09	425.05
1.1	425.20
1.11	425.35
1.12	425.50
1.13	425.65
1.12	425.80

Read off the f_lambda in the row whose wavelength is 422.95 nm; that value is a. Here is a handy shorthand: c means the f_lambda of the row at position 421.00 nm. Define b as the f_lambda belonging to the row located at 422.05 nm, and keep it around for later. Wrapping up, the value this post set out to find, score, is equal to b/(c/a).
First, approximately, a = 1.06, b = 1.14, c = 1.11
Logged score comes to 1.09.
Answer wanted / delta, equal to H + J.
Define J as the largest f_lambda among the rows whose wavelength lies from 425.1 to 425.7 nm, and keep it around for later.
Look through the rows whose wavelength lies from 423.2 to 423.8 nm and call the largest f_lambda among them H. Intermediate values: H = 1.1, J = 1.13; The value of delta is 2.23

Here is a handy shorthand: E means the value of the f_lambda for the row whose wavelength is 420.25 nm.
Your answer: 1.12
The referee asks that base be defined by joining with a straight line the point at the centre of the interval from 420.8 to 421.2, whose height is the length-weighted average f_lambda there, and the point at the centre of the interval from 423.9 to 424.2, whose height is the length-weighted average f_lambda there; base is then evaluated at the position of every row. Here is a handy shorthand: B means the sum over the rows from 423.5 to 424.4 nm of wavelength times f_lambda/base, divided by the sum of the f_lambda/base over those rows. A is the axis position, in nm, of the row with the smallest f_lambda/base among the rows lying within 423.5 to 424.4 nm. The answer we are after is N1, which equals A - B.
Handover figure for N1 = -0.23 nm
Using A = 423.70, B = 423.93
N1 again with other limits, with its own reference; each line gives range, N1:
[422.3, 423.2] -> -0.08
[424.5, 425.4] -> 0.08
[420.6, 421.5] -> -0.23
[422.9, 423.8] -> -0.38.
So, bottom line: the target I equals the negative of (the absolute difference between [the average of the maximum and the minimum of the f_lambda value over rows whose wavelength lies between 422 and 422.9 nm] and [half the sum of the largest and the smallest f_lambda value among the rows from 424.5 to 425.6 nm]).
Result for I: -0.025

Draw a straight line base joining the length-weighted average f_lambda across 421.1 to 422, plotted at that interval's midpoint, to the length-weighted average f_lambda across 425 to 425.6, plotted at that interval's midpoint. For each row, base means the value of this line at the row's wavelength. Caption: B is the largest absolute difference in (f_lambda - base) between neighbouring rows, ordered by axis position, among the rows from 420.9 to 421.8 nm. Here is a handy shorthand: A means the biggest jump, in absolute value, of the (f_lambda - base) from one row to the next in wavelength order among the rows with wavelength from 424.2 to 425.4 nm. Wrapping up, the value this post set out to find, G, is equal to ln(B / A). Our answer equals 0.1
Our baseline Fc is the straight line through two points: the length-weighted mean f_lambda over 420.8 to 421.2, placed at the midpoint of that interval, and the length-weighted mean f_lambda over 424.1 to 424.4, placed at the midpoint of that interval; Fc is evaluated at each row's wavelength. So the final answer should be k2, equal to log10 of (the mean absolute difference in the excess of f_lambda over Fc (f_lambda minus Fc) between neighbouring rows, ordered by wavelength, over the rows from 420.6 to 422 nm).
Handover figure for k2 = -2.00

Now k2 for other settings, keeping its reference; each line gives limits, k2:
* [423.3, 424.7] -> -1.90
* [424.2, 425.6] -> -1.99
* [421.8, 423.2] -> -1.64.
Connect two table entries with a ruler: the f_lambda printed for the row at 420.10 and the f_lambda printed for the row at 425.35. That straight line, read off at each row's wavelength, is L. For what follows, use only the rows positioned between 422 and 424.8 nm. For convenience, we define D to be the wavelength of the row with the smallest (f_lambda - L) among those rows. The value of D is 422.65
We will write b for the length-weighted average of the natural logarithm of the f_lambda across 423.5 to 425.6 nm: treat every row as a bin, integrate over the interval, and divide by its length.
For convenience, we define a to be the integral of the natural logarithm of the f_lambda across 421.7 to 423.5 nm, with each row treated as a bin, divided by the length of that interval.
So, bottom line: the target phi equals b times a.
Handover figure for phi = 0.0084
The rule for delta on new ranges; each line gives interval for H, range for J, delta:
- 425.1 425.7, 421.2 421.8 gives 2.26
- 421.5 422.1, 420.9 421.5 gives 2.27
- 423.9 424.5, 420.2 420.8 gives 2.26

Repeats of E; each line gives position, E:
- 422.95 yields 1.06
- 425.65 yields 1.13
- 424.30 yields 1.14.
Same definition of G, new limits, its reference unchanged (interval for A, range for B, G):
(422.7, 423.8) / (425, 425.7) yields -1.1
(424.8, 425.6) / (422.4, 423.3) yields 1.1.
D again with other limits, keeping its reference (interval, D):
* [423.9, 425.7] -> 424.90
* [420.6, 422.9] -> 422.65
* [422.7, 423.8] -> 422.80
